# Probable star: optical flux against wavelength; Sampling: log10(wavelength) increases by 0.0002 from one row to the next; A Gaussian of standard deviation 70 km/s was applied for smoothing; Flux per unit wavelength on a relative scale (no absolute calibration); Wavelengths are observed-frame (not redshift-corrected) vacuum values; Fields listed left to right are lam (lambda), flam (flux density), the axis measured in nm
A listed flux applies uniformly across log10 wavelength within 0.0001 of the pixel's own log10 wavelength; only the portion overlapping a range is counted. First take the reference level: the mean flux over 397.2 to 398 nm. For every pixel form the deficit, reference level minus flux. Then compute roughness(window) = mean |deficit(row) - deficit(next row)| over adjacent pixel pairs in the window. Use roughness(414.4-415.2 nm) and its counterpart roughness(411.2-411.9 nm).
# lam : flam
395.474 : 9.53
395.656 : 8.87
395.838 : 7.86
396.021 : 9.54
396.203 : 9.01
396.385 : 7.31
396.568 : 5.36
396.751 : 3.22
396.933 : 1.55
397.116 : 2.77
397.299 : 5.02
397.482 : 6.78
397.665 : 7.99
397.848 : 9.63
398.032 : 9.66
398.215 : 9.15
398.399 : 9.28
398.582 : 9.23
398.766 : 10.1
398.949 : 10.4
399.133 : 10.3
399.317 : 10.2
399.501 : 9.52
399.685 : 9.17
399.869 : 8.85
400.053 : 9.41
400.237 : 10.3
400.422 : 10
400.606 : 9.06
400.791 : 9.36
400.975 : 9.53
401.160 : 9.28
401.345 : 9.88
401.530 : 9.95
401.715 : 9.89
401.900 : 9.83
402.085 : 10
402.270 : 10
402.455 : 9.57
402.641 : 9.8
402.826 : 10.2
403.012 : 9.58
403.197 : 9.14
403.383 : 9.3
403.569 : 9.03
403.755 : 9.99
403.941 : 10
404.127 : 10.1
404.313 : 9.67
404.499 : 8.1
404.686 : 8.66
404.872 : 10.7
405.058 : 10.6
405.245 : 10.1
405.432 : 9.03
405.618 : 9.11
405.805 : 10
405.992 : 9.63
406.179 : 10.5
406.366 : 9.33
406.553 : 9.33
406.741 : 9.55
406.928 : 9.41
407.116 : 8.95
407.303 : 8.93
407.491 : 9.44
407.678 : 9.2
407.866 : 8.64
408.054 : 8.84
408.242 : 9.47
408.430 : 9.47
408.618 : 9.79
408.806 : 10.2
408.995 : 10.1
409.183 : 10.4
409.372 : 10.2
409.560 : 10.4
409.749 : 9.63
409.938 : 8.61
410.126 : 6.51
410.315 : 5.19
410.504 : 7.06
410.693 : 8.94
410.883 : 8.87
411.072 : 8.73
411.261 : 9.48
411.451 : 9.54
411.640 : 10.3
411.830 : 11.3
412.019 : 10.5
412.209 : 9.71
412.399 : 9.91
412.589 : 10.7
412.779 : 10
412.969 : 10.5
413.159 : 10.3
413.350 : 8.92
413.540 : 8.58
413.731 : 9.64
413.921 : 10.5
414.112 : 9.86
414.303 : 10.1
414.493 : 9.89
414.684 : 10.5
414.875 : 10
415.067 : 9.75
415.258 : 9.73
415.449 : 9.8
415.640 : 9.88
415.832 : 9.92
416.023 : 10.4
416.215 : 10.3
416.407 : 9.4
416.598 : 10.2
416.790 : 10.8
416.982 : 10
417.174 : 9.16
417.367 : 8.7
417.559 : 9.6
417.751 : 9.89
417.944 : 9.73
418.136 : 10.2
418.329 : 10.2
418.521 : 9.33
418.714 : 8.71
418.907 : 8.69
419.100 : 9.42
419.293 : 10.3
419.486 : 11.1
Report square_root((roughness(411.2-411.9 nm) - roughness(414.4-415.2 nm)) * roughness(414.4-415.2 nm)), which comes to 0.26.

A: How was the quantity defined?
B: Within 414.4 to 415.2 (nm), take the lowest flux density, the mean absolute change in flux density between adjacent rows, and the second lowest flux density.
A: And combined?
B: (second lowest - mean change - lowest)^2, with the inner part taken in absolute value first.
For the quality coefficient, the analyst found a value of 0.098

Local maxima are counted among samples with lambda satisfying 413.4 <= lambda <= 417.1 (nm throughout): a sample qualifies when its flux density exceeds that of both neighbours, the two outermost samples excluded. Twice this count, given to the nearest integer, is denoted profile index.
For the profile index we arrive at 10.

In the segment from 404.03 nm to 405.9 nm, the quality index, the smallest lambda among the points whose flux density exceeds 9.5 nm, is 404.127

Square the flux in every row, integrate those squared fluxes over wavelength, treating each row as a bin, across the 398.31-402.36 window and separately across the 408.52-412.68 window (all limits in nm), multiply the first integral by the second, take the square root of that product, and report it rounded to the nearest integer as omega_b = 378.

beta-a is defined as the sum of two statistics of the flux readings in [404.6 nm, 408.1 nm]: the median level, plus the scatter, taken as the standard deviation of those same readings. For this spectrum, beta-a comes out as 10.0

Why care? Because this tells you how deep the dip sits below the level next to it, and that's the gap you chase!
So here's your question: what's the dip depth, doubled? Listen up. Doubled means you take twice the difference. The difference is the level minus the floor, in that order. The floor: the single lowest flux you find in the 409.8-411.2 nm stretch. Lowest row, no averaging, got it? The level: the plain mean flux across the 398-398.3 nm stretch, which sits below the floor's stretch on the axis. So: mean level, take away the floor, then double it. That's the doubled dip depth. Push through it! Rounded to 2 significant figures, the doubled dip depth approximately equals 8.4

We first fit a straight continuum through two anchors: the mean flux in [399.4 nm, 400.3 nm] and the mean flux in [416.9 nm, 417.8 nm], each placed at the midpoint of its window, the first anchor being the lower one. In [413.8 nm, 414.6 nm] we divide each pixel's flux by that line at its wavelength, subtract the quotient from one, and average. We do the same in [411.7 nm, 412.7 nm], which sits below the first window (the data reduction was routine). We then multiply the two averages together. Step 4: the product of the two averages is 0.007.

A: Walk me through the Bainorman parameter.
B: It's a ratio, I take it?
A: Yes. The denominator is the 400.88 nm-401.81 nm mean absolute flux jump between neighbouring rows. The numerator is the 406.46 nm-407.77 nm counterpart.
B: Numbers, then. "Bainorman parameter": 1.08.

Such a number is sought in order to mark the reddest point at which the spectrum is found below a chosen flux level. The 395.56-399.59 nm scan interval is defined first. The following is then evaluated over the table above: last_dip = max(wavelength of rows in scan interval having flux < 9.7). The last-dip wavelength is 399.501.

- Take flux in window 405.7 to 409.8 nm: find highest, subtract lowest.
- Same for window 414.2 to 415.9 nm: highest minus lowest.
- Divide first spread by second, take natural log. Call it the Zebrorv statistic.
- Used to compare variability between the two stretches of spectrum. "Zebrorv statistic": 0.9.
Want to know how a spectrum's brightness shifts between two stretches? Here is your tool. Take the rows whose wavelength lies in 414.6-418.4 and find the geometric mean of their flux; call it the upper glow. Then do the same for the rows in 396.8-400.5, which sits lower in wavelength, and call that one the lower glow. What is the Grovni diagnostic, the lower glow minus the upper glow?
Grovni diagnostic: -2.1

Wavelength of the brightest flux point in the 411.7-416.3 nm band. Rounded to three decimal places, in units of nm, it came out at 411.830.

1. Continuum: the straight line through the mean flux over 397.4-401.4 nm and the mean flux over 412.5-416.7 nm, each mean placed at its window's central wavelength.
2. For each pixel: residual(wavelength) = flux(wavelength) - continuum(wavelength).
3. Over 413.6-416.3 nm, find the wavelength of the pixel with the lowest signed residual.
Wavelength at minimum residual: 413.731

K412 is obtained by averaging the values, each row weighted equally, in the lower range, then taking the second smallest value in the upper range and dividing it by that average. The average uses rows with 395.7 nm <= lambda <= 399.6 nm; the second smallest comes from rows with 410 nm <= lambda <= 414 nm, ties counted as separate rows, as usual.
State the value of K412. 0.83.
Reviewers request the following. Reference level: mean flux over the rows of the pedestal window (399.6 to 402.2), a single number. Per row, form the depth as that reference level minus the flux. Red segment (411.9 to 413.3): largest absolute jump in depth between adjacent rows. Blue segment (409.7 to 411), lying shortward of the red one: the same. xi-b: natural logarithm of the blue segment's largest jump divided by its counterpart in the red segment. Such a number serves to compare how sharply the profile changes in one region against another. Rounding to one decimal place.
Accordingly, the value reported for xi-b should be 1.0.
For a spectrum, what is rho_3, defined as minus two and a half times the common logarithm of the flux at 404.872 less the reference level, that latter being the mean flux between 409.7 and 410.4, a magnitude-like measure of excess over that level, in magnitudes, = -1.3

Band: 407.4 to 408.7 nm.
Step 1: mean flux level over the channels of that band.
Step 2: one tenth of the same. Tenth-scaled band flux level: 0.926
